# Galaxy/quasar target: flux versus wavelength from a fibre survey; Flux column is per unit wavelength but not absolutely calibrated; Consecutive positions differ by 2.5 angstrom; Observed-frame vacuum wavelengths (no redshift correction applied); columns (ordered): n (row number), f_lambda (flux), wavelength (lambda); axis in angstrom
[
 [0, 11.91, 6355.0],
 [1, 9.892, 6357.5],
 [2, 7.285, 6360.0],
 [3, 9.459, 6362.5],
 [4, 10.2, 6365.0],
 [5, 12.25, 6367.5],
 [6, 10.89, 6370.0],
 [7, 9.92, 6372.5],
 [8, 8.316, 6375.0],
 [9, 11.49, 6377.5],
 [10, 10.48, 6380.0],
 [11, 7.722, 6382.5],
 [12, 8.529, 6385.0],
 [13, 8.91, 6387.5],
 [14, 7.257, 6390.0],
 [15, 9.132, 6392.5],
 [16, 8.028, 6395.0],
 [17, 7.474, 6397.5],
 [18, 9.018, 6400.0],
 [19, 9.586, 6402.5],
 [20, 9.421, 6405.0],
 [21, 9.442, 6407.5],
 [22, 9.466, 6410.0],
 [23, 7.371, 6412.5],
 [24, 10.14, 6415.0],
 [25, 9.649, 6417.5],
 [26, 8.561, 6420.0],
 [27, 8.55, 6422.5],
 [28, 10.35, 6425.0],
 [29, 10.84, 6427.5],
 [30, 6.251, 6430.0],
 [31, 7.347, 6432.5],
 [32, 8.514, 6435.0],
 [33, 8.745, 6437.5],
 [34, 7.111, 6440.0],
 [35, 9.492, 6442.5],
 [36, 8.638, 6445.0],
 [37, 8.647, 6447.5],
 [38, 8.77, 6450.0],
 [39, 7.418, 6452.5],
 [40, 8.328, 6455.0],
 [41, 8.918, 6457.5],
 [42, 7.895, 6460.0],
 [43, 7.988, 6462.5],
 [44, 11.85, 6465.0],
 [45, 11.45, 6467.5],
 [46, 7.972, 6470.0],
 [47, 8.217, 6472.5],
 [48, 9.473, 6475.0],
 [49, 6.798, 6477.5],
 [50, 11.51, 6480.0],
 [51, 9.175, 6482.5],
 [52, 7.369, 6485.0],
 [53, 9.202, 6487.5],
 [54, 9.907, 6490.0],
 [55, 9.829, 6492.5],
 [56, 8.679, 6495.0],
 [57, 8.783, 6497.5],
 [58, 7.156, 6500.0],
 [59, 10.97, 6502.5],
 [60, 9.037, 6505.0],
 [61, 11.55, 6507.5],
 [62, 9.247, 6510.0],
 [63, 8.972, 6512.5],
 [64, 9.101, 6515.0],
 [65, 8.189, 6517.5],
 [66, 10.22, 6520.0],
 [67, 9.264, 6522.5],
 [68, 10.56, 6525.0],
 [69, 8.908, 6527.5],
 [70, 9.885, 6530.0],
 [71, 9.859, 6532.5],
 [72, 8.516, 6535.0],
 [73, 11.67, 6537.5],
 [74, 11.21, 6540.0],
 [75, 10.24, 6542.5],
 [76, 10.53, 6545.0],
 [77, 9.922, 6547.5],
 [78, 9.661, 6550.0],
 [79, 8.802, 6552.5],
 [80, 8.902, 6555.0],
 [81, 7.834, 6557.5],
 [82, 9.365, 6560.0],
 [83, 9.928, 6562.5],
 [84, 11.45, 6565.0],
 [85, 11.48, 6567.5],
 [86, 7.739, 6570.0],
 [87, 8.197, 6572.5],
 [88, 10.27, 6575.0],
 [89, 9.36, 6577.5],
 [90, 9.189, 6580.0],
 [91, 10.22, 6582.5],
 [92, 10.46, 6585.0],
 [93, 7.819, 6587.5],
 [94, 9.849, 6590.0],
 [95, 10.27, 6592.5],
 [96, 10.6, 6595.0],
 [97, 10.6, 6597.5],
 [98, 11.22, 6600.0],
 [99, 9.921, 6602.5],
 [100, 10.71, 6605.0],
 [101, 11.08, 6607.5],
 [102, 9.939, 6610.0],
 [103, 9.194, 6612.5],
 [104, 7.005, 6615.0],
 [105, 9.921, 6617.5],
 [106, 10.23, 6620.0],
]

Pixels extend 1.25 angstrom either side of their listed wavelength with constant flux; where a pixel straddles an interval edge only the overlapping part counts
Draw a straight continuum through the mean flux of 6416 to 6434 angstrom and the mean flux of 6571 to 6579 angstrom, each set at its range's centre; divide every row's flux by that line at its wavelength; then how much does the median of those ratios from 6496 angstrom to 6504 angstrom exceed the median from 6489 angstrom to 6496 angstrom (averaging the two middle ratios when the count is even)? -0.12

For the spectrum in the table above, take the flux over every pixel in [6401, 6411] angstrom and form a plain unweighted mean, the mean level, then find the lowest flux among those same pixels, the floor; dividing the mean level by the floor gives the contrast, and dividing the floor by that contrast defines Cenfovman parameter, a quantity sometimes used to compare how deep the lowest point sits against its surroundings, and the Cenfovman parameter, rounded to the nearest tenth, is 9.4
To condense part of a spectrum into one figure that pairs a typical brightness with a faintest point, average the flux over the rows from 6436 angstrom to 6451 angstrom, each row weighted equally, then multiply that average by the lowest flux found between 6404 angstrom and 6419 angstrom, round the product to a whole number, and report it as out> 63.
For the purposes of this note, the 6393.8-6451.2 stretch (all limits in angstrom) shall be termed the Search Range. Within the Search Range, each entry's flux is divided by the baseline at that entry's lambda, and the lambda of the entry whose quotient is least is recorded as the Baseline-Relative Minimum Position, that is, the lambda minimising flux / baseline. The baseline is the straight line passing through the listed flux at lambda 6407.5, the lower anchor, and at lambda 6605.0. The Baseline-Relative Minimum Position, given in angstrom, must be 6430.0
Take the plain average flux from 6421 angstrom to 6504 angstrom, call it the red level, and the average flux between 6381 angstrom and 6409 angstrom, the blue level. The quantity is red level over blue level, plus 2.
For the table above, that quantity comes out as 3.03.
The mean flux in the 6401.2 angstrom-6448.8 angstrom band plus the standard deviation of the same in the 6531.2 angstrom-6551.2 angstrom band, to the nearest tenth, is 9.8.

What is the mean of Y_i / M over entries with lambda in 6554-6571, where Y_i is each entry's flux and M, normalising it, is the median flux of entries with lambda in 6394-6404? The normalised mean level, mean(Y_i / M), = 1.12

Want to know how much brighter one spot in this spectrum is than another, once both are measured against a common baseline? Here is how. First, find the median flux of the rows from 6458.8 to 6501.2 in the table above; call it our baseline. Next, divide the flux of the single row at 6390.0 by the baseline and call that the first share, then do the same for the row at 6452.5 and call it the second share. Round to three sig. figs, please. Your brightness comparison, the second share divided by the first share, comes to 1.02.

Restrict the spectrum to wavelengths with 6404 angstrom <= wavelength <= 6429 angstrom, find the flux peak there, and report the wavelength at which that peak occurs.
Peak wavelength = 6427.5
